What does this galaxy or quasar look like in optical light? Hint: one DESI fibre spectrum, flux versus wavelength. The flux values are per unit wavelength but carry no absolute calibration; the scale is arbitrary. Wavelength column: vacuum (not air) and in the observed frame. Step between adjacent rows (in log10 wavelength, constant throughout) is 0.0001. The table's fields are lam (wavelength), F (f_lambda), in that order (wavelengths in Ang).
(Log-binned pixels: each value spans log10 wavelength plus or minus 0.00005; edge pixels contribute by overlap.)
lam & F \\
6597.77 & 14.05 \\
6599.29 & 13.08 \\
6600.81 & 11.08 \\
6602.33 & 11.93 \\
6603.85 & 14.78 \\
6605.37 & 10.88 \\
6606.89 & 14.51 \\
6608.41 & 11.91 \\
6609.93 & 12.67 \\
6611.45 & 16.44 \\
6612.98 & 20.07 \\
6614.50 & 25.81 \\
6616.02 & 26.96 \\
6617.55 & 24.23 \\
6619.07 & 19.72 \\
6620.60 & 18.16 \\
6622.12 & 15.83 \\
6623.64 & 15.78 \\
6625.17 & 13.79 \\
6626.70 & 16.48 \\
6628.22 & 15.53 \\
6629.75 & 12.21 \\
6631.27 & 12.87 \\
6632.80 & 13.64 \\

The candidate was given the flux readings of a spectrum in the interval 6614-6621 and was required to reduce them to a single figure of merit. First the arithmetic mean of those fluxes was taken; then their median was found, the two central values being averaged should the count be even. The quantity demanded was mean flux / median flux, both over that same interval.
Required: 0.95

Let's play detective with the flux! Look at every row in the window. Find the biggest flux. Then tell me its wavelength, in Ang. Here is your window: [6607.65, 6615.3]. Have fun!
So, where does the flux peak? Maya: 6614.50 Ang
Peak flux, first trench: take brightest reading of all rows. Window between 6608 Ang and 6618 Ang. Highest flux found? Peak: 26.96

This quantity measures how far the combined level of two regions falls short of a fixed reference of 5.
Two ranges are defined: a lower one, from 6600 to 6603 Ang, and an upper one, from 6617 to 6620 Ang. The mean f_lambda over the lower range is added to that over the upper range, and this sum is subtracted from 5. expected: -28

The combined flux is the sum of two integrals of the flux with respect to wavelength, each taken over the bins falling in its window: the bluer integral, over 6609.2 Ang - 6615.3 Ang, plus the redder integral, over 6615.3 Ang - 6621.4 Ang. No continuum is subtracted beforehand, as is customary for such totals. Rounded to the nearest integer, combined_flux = 250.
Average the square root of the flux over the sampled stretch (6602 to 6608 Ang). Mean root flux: 3.6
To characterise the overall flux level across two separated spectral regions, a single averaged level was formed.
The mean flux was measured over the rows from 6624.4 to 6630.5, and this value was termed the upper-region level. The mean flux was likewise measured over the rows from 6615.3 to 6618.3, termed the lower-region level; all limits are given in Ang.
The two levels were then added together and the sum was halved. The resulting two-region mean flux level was 20.0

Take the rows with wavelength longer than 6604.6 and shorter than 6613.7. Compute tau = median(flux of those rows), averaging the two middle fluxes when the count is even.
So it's 13.6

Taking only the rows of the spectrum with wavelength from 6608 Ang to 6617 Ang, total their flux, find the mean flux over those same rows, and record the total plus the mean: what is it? 133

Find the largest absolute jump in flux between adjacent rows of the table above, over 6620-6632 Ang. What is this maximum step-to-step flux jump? 3.3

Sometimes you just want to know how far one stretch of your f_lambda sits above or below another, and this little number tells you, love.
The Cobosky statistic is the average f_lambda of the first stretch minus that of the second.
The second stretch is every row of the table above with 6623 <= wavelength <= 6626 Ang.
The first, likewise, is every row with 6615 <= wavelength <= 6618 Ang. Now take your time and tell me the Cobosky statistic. 11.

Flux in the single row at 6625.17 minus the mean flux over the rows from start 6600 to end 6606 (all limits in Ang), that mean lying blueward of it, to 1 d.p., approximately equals 1.6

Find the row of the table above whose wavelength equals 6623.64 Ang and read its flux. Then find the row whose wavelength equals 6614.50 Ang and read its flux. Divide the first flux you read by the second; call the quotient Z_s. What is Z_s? 0.61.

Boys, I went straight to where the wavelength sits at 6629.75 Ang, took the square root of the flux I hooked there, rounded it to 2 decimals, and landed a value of 3.49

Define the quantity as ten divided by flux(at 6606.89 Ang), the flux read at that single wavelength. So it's 0.69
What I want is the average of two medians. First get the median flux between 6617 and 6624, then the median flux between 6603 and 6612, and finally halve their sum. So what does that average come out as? 15.9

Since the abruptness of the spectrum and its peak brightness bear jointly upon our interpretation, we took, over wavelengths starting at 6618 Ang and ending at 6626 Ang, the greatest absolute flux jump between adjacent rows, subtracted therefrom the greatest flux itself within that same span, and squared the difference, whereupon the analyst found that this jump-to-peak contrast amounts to 302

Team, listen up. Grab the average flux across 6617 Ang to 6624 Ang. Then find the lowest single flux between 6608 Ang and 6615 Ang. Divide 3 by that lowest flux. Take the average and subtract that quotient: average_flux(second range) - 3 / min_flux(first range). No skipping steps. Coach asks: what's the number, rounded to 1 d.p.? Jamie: 18.5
